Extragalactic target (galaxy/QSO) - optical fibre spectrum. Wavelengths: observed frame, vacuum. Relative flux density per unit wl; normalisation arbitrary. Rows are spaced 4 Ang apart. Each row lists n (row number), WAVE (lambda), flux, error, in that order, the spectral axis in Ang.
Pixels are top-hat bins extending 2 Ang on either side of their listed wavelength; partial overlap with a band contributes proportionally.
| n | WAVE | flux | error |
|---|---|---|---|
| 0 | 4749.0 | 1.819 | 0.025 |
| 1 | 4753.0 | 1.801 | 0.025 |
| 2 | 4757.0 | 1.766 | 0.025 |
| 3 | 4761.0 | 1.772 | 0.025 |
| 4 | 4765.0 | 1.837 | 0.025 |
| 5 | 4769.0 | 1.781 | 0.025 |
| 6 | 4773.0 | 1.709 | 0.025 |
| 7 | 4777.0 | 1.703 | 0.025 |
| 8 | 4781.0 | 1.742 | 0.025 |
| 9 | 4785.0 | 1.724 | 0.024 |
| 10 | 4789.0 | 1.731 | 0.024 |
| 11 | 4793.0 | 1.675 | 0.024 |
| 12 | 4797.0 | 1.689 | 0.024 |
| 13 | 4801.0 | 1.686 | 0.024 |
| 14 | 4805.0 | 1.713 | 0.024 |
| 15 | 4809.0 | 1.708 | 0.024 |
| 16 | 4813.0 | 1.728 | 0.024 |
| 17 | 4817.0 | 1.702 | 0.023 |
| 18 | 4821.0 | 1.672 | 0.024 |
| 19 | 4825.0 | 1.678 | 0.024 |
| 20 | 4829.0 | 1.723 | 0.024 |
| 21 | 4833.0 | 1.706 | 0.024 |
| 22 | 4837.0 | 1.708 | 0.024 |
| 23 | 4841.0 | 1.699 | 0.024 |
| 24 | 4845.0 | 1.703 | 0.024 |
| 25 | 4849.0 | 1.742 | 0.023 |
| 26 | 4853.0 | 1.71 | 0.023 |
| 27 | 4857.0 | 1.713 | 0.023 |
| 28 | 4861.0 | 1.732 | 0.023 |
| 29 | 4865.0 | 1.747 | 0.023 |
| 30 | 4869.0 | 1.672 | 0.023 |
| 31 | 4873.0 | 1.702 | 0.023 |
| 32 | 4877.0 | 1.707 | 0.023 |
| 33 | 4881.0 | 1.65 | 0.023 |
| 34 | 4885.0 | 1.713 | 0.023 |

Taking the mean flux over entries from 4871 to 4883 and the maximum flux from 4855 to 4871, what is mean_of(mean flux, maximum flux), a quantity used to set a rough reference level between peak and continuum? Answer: 1.717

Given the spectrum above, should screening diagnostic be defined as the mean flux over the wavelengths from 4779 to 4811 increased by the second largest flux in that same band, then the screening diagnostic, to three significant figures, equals 3.44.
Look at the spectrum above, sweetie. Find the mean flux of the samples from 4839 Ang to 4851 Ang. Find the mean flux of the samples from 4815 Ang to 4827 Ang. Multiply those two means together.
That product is 2.89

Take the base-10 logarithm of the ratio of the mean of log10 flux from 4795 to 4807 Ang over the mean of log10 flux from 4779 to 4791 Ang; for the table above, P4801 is -0.017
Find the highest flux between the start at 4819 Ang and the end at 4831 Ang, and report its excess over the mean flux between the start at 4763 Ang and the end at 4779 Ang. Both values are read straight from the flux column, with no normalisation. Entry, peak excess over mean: -0.03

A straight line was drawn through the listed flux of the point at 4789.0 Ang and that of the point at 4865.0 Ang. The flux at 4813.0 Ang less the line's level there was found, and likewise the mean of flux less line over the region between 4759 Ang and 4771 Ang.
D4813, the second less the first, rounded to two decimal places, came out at 0.08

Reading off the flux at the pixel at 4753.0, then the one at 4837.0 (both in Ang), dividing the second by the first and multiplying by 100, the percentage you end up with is 95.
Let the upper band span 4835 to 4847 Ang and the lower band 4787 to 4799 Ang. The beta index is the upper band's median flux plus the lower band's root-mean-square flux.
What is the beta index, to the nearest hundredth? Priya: 3.40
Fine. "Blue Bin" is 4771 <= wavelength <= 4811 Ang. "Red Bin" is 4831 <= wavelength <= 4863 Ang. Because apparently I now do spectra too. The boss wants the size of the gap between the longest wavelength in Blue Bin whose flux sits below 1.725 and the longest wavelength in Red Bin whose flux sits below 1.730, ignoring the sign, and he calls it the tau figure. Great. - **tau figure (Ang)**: 48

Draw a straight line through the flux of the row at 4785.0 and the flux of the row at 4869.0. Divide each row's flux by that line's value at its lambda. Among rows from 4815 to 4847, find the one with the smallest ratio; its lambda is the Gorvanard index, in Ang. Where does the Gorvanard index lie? 4821.0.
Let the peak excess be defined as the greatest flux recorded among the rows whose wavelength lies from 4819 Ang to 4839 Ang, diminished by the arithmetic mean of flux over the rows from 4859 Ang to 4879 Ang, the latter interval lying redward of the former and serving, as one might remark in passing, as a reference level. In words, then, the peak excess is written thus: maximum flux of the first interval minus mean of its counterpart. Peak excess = 0.011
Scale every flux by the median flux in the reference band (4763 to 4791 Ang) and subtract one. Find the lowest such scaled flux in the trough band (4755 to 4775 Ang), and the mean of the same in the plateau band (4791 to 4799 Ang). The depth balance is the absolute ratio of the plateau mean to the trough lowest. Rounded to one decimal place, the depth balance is 2.2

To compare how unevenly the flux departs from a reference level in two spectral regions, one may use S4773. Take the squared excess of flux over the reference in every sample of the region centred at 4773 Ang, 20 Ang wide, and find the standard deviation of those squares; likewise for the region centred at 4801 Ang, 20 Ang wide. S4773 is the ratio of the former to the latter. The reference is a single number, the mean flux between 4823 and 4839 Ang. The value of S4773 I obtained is 23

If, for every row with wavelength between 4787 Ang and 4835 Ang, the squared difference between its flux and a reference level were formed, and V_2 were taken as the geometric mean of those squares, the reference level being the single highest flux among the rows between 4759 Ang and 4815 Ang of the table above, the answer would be 0.0181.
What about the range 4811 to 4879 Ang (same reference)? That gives 0.0161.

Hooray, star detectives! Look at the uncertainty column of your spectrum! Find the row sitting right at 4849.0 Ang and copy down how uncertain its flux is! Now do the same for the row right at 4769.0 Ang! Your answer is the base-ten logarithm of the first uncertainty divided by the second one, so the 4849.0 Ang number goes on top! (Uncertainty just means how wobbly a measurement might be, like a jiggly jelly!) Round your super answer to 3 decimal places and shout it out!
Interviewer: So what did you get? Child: -0.036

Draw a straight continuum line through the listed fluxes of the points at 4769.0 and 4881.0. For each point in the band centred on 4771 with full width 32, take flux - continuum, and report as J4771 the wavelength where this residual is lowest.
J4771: 4777.0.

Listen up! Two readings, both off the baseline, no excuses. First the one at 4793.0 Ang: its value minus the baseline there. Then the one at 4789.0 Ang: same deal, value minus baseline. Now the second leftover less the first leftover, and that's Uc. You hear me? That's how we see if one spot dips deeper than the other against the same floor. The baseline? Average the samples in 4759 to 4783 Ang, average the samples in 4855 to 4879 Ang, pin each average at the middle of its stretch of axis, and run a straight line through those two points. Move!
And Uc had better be 0.05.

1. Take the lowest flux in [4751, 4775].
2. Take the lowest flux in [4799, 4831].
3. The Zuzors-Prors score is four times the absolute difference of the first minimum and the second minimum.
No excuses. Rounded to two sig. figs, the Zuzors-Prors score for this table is 0.15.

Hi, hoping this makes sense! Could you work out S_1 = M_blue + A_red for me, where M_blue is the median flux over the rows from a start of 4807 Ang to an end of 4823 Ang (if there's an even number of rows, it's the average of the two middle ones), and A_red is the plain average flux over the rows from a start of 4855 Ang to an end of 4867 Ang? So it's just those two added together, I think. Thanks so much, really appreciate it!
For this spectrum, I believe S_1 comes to 3.44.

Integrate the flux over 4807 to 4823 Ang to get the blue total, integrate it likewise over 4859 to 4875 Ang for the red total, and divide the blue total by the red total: 0.99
